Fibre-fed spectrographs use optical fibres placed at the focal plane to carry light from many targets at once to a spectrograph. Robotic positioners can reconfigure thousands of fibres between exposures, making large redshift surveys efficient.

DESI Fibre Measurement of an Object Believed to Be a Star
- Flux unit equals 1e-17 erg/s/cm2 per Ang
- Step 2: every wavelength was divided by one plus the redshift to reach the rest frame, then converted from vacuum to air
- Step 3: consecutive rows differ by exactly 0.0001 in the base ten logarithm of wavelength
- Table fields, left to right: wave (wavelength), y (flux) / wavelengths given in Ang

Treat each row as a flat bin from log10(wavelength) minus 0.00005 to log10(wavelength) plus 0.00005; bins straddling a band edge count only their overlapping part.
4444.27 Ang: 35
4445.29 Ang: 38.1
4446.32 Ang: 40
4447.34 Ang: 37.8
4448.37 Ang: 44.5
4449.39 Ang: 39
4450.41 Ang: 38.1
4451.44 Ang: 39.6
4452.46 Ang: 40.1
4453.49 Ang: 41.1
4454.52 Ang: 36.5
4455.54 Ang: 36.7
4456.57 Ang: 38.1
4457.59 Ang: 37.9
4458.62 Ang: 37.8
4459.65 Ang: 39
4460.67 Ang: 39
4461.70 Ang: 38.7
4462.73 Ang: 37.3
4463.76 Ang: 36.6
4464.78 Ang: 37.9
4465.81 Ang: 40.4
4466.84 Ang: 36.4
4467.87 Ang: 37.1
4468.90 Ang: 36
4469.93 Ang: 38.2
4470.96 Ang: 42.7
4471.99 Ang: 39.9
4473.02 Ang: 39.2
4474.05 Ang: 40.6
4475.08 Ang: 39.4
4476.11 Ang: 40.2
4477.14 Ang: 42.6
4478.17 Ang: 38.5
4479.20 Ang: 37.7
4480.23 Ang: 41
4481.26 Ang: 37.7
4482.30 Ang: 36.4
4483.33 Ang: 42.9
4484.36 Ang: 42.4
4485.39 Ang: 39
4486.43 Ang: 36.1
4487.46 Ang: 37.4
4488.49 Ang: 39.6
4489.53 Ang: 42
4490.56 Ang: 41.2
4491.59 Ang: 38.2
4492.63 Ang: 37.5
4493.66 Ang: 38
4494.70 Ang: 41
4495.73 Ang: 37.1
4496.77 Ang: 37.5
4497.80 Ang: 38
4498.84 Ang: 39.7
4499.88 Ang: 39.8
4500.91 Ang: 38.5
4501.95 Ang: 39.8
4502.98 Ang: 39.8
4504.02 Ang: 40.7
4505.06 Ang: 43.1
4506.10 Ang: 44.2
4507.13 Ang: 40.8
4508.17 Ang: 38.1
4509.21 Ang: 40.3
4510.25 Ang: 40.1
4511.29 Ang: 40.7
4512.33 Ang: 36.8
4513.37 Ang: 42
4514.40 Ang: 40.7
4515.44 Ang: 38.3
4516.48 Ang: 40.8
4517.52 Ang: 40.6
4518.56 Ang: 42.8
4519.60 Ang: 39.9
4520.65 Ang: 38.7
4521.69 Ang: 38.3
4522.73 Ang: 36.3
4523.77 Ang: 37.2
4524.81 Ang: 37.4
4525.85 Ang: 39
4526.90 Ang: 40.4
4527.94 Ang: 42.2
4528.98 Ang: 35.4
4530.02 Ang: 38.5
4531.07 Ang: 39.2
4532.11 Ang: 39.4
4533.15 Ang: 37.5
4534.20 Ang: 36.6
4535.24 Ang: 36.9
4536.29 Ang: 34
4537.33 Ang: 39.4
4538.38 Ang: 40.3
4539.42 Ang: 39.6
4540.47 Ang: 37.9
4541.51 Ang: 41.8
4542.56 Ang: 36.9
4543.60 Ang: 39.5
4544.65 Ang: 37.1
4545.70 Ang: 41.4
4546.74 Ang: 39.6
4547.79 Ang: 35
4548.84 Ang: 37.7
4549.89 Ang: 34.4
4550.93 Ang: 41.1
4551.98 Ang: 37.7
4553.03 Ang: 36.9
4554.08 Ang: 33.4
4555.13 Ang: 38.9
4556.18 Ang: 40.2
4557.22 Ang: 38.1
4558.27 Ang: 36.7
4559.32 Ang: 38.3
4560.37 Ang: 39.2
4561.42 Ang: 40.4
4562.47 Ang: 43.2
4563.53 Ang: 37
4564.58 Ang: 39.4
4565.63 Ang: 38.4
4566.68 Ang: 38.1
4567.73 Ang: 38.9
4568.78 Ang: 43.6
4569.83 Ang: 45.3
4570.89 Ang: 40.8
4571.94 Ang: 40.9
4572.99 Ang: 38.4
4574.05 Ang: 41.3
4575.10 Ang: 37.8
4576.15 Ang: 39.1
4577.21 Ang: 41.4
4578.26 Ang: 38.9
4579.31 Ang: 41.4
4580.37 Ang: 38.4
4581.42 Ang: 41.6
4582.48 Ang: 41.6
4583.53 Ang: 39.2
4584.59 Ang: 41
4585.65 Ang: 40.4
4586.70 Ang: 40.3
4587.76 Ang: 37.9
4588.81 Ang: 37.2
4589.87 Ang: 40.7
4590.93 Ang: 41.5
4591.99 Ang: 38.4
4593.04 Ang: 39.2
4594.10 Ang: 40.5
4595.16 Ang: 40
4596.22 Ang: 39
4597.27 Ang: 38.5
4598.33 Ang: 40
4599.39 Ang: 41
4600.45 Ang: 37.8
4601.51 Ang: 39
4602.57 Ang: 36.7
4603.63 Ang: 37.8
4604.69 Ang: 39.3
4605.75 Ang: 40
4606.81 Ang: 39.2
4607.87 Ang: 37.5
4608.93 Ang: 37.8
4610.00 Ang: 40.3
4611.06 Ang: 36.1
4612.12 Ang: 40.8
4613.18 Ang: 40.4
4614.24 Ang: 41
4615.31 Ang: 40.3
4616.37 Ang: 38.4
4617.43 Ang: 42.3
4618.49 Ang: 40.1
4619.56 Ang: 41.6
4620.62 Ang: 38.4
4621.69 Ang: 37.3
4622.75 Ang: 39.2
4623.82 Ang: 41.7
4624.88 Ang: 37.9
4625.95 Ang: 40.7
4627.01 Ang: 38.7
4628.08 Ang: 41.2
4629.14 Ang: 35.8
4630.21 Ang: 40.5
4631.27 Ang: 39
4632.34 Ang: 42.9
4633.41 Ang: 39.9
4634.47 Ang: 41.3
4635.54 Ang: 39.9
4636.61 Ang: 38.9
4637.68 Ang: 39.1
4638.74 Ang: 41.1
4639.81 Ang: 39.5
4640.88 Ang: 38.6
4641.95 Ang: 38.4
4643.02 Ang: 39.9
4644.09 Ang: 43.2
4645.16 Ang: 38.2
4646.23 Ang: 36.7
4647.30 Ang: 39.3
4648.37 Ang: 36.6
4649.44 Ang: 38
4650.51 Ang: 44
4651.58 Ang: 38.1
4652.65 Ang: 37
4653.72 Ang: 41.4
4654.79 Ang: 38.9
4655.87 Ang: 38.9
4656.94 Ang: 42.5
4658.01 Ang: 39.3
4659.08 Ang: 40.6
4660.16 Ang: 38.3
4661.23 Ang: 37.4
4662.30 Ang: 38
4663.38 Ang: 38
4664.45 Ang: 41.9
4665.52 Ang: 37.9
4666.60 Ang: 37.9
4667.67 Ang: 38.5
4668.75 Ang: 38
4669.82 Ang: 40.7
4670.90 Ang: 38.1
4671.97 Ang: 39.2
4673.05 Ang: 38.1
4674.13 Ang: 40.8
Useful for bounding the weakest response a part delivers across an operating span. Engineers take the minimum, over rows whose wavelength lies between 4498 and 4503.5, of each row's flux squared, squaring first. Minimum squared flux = 1482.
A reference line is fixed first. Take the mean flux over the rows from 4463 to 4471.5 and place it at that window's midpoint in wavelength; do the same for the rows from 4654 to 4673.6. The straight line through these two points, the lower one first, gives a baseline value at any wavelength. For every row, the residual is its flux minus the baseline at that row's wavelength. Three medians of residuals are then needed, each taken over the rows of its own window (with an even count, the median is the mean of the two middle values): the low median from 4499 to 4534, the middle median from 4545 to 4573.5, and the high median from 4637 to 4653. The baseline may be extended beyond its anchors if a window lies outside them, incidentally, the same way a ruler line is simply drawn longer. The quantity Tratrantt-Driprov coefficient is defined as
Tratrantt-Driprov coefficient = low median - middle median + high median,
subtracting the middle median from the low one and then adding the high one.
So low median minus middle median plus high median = 0.9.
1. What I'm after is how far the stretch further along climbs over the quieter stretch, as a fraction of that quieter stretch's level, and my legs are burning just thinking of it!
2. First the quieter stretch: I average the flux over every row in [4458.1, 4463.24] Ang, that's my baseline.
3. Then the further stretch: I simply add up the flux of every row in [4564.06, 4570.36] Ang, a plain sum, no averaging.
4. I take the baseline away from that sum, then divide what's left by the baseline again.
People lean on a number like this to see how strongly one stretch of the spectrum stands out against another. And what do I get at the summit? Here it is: 5.4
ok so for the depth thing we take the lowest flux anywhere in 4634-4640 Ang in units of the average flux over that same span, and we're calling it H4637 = 0.973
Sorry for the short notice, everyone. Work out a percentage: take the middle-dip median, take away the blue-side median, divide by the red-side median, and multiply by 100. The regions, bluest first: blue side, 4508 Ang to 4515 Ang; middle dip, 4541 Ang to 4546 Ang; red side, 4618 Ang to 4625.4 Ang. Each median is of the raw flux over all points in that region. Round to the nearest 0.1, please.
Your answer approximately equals -2.0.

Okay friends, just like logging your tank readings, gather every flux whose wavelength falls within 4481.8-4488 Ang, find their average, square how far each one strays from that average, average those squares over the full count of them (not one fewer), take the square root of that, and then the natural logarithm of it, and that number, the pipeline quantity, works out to 1.00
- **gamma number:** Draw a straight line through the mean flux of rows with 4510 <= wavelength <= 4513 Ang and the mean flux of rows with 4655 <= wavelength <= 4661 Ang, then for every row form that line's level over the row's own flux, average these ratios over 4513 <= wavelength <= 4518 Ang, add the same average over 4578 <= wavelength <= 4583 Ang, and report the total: 1.95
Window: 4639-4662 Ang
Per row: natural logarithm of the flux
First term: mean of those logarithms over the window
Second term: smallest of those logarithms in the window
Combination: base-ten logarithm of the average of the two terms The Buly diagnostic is 0.560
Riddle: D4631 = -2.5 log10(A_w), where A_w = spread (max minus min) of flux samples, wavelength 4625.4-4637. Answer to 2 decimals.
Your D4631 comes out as -2.13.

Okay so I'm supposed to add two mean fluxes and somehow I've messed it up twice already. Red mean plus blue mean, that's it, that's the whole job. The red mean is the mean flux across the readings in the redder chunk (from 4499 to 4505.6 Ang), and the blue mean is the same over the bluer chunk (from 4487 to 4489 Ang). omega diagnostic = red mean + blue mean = 78.8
